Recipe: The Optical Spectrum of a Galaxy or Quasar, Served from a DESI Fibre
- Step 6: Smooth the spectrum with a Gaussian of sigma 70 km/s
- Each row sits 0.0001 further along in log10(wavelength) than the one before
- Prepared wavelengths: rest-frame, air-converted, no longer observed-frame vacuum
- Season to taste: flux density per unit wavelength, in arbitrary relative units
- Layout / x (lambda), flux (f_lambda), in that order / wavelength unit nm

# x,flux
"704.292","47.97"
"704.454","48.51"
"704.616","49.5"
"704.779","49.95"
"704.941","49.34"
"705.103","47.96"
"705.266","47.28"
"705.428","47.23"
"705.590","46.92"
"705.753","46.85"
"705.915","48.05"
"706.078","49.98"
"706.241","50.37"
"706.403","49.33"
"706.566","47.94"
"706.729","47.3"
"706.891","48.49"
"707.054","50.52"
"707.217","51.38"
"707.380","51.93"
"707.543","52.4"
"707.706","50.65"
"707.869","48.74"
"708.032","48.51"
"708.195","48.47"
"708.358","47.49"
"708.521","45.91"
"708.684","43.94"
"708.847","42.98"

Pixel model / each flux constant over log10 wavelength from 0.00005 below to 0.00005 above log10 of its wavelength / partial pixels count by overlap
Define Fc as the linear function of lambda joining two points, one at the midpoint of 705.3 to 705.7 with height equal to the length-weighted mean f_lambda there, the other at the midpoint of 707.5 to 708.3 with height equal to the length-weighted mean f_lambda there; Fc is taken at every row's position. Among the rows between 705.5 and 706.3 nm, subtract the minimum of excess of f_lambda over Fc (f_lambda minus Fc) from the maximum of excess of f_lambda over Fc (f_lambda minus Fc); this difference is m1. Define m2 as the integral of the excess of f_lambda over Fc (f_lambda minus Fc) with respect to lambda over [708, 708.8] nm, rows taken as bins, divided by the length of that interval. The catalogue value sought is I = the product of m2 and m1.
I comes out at -10.5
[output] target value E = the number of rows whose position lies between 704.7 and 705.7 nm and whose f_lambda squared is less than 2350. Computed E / 4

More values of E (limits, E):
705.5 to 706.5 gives 3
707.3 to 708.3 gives 1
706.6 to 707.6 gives 1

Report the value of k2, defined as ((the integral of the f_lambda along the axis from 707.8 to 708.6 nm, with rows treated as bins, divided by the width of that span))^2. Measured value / 2288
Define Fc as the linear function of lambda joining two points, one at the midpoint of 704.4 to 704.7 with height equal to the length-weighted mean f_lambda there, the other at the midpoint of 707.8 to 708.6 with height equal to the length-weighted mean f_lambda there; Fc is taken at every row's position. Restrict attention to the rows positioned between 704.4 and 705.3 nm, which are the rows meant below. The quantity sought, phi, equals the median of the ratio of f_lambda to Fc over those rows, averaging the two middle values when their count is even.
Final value 1.00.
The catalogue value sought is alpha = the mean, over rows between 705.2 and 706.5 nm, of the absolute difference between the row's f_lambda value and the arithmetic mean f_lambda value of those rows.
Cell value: 1.23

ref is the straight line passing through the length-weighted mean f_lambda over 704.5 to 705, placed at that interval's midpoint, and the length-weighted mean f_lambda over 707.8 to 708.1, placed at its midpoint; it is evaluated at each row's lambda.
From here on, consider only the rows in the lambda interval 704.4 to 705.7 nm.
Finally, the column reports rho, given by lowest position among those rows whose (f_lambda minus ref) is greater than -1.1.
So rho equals 704.454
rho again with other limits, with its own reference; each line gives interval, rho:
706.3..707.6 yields 706.403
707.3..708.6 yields 707.380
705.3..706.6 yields 706.078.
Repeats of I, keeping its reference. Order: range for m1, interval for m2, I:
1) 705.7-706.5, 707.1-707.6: 8.4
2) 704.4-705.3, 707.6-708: 0.8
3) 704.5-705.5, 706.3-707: 0.4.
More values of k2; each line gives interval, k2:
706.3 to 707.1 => 2373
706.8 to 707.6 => 2587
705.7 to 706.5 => 2398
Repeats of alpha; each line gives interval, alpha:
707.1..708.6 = 1.86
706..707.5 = 1.27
